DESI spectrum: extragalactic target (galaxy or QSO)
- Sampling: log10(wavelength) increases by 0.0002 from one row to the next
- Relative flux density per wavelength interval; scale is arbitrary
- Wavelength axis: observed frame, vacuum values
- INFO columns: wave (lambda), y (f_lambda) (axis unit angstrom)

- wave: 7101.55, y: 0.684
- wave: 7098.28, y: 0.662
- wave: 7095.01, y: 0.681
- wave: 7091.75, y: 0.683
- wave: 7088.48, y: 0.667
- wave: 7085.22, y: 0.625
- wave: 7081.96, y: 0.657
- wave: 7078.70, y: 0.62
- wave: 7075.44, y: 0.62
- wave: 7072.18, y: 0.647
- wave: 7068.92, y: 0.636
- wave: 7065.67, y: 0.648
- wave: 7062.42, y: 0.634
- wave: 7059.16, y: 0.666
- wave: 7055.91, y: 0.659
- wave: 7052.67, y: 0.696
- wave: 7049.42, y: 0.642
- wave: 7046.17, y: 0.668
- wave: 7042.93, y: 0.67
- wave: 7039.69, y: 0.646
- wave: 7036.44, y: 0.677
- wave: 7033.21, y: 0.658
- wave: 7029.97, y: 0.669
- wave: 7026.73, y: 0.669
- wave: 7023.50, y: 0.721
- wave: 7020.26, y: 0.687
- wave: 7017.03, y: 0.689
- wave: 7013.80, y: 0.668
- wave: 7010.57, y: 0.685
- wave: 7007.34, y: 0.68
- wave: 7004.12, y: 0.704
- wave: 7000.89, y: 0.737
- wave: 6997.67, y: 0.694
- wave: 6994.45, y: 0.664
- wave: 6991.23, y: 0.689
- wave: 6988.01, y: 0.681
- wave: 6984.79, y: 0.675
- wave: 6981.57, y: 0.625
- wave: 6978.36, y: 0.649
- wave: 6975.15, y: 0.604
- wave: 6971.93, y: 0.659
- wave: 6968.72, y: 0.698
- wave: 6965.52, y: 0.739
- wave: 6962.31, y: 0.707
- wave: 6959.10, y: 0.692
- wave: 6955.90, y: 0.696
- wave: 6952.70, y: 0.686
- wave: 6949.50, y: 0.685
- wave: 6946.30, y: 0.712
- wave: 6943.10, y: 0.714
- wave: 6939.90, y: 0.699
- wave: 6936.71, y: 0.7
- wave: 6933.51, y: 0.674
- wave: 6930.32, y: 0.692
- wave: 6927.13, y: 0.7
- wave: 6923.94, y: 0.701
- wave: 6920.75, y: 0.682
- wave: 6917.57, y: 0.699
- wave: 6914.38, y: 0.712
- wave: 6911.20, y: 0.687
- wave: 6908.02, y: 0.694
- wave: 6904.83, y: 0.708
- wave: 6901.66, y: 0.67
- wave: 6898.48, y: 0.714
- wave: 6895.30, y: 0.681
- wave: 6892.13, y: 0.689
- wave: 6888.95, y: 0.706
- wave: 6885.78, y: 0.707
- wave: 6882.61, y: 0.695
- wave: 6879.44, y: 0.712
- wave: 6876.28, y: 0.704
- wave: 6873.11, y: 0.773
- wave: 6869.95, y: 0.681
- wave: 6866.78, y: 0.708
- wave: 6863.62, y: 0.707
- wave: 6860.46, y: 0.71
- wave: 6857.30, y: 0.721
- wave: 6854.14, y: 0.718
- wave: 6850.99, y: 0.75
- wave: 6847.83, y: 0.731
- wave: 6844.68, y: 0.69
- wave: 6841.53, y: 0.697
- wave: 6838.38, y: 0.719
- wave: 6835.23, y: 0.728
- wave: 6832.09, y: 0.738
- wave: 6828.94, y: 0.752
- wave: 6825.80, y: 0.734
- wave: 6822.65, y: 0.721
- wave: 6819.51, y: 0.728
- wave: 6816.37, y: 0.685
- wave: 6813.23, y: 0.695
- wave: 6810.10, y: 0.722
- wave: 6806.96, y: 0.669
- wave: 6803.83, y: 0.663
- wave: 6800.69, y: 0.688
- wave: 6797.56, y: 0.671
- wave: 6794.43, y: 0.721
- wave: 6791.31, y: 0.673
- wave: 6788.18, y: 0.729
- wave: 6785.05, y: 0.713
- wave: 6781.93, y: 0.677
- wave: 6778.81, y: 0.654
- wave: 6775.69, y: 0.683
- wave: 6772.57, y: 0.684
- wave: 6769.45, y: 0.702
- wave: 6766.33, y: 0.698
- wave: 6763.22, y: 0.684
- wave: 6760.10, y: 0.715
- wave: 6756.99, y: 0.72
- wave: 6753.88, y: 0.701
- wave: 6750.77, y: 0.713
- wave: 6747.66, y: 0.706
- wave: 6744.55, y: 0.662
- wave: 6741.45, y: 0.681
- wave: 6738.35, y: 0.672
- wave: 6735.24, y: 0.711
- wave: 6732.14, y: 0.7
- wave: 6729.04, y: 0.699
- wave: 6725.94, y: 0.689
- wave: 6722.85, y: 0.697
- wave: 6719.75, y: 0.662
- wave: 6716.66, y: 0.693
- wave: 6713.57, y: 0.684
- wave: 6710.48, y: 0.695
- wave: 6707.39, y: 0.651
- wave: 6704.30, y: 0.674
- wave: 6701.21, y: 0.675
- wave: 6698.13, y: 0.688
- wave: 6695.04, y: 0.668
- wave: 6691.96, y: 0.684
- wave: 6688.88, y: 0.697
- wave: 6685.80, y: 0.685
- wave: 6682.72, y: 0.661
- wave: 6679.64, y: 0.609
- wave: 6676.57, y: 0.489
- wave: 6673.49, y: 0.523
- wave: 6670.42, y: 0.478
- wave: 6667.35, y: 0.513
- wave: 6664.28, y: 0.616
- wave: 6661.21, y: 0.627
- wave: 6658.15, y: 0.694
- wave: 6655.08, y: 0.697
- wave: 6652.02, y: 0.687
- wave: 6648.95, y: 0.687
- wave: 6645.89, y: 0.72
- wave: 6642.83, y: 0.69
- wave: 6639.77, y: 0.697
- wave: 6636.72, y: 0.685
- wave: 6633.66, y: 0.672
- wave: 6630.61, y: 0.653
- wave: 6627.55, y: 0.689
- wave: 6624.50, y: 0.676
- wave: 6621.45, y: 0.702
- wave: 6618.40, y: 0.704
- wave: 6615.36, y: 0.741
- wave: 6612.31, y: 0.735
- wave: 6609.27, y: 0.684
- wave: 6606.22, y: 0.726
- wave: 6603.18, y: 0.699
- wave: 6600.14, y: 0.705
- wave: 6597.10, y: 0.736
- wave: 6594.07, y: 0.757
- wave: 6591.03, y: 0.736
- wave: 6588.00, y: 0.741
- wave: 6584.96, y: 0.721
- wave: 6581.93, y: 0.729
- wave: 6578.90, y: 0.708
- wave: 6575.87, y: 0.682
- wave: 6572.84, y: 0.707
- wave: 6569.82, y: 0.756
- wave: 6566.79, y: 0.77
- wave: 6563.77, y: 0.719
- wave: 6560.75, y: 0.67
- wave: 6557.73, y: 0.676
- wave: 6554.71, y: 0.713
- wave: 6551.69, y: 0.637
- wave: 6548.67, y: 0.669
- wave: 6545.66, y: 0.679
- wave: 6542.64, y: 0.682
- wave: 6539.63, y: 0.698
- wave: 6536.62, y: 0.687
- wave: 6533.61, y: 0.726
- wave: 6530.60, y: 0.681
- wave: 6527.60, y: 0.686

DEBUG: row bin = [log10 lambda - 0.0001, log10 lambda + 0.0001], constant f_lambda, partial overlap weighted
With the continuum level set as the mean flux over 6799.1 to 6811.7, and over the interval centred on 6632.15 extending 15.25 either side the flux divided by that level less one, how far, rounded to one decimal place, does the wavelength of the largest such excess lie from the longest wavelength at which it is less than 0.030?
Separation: 3.1 angstrom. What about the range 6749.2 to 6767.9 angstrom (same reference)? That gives 9.3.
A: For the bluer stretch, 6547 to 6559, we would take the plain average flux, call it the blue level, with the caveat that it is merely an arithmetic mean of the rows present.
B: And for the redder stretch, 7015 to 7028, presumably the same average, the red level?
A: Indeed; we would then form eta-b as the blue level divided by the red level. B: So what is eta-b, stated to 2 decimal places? 0.97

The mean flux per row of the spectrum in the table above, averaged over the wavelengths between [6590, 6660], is 0.70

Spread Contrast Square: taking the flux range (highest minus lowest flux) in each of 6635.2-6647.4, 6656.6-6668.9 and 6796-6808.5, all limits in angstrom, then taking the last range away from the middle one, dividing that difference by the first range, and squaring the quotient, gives 19.9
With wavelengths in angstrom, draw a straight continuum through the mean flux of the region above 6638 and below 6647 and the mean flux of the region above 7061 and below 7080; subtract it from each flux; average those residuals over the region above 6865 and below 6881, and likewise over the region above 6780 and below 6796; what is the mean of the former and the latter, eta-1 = 0.04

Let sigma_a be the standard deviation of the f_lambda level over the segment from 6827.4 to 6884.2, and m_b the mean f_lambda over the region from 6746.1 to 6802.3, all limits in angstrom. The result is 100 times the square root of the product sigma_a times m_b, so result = 13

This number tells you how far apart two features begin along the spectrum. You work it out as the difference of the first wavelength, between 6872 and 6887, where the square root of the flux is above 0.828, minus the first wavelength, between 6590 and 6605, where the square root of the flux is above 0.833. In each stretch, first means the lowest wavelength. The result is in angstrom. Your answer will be 282.1 angstrom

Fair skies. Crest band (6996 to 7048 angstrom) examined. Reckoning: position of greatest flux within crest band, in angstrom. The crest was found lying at 7000.89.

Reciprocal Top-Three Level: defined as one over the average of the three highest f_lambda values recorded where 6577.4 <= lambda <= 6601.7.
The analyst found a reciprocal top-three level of 1.34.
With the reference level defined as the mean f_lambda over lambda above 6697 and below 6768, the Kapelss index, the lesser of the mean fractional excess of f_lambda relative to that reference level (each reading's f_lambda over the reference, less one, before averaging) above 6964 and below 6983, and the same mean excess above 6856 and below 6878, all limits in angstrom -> -0.040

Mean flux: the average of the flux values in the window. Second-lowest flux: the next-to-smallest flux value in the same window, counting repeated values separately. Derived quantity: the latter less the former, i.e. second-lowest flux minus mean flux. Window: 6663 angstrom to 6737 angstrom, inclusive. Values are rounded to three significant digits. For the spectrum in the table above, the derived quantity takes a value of -0.159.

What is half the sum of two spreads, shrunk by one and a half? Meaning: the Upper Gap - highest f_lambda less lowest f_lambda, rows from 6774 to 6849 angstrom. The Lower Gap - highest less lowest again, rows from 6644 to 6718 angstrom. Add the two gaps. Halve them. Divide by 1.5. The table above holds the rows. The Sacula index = 0.113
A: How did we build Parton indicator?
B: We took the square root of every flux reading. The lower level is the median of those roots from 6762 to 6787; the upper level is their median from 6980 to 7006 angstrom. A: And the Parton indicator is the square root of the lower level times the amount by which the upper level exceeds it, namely 0.02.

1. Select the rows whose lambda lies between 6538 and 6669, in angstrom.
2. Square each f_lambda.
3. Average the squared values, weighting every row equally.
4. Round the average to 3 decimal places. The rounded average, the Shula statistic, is 0.485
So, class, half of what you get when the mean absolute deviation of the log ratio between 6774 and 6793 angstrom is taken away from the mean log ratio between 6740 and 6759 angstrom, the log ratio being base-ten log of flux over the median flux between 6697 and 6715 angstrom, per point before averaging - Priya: -0.001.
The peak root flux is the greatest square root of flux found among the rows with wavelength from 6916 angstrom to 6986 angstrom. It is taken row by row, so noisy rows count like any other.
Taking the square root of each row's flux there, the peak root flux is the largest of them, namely 0.860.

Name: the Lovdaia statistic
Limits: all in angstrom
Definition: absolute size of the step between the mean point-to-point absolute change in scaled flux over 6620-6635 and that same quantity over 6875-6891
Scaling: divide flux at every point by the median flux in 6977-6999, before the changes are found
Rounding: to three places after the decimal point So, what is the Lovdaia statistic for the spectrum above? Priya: 0.021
